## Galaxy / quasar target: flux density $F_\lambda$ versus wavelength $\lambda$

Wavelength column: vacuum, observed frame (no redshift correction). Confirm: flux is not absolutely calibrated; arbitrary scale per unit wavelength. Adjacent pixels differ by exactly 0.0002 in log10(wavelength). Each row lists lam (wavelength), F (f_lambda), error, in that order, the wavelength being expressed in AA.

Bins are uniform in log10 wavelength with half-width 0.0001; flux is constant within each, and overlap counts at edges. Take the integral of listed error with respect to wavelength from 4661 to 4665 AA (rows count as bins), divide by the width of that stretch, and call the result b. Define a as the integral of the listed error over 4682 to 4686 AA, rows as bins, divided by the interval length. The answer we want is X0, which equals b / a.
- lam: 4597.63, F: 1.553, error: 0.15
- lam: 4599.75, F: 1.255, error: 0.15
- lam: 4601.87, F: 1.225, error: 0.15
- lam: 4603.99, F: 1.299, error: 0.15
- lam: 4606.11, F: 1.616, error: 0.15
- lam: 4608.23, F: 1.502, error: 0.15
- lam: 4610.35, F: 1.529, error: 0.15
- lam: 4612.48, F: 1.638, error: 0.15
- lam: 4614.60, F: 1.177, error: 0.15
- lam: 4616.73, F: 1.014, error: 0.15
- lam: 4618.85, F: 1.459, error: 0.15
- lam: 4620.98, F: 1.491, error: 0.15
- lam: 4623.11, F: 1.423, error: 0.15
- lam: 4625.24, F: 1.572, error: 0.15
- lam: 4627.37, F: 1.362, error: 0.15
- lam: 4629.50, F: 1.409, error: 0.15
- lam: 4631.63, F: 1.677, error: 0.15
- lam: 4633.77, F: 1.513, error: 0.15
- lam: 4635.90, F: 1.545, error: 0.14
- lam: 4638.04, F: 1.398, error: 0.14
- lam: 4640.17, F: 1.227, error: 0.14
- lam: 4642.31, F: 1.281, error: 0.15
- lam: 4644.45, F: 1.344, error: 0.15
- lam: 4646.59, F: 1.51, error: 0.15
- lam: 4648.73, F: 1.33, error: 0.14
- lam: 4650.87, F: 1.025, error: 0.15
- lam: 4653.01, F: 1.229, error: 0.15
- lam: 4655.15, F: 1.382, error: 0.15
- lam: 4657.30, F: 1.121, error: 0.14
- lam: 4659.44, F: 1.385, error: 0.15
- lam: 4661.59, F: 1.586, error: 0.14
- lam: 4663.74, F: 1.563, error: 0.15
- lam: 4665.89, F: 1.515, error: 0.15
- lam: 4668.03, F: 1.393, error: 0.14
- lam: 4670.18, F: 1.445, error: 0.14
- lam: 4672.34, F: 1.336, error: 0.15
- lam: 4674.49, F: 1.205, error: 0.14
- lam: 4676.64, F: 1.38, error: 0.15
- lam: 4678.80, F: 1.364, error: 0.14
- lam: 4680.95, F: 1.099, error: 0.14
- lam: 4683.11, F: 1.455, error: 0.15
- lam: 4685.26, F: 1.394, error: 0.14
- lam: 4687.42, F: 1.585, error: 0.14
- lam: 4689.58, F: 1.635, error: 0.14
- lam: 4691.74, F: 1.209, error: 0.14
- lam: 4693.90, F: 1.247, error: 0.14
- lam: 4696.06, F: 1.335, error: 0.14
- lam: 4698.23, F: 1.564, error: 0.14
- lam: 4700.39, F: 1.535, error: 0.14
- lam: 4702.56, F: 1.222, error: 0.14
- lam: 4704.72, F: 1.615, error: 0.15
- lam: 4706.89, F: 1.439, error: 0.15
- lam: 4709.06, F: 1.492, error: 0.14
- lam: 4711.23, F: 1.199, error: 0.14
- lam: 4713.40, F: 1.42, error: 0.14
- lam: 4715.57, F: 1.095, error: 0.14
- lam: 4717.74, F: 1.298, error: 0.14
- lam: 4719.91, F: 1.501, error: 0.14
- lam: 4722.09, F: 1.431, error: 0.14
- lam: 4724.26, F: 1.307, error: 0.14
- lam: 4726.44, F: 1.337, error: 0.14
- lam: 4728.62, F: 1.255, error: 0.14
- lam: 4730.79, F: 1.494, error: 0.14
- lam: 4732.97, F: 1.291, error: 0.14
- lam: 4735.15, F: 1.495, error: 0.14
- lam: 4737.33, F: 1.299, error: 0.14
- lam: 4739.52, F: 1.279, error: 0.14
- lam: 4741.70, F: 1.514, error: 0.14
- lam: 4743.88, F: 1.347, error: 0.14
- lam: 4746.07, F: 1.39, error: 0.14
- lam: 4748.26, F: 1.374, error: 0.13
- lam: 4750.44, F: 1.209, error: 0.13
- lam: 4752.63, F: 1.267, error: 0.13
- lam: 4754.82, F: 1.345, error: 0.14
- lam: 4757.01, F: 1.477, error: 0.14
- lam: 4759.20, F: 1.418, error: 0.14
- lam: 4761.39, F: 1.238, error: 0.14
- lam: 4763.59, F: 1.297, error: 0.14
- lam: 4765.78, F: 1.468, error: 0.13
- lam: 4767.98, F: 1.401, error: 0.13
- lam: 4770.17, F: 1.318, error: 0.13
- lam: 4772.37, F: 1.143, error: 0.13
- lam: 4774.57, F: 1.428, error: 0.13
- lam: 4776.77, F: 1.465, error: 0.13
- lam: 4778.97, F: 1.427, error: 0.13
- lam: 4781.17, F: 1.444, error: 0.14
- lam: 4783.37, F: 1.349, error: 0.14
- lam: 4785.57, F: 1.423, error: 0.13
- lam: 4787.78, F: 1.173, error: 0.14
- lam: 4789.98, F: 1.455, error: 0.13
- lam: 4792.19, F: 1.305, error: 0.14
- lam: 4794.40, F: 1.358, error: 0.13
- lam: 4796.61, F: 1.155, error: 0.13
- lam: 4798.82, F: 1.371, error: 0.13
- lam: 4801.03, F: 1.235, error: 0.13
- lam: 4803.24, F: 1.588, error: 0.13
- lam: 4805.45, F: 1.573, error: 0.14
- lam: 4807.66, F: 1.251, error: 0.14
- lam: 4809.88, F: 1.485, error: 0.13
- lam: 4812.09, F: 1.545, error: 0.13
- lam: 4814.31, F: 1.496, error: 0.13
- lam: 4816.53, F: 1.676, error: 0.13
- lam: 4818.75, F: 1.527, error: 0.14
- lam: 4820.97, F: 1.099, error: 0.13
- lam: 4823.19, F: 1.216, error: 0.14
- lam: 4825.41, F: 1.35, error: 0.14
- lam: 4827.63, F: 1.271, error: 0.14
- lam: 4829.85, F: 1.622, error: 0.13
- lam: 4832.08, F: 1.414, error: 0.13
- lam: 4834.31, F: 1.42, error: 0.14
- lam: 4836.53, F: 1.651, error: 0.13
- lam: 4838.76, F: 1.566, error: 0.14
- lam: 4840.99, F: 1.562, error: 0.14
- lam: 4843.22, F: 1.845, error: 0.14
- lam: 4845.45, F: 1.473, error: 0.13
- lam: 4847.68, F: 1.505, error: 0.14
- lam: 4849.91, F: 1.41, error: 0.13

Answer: 1.00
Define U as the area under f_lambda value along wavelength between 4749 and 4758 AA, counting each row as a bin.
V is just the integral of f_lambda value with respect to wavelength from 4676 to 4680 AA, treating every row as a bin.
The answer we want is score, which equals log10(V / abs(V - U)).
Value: -0.1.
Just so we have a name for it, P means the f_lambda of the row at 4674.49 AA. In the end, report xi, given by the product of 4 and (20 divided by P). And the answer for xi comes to 66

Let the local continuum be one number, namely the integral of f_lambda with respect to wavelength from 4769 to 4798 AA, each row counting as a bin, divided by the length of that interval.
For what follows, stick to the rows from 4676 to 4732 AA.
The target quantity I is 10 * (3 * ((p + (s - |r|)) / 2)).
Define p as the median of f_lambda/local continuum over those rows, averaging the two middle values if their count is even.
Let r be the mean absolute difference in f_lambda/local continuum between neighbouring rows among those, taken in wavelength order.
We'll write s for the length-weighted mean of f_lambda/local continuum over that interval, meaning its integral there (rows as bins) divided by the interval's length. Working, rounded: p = 1.03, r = 0.133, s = 1.03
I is 28.9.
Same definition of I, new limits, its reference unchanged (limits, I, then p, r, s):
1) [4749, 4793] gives 29.1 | 1.02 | 0.090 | 1.01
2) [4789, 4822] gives 30.0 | 1.08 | 0.136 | 1.05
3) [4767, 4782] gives 30.1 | 1.06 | 0.079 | 1.02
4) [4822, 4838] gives 29.8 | 1.05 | 0.125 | 1.06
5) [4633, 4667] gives 29.1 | 1.03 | 0.113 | 1.02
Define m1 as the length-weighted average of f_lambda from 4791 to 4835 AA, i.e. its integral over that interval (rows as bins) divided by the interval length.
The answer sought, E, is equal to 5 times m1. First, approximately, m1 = 1.40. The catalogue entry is 6.99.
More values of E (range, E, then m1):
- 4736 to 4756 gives 6.69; 1.34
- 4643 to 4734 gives 6.85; 1.37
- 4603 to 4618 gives 6.99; 1.40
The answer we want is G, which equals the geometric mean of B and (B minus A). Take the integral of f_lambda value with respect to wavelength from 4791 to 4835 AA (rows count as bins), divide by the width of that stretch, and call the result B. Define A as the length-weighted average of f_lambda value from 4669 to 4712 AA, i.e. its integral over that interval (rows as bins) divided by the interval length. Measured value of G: 0.11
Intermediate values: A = 1.39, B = 1.40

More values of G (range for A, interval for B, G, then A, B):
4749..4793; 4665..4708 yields 0.25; 1.35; 1.40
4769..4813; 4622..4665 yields 0.17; 1.37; 1.39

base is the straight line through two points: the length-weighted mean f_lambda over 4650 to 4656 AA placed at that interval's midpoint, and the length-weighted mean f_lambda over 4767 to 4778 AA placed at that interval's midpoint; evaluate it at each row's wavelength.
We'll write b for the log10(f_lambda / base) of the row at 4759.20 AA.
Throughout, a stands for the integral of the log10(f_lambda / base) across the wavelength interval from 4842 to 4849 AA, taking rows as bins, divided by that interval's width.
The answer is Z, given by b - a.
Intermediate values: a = 0.04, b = 0.026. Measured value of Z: -0.019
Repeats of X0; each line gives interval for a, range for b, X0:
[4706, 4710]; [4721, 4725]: 0.97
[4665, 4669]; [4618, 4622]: 1.03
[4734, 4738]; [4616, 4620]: 1.07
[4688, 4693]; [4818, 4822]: 0.96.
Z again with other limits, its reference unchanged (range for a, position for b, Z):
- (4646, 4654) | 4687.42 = 0.089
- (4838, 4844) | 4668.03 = -0.007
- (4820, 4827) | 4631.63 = 0.211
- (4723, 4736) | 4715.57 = -0.088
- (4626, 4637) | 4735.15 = -0.043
